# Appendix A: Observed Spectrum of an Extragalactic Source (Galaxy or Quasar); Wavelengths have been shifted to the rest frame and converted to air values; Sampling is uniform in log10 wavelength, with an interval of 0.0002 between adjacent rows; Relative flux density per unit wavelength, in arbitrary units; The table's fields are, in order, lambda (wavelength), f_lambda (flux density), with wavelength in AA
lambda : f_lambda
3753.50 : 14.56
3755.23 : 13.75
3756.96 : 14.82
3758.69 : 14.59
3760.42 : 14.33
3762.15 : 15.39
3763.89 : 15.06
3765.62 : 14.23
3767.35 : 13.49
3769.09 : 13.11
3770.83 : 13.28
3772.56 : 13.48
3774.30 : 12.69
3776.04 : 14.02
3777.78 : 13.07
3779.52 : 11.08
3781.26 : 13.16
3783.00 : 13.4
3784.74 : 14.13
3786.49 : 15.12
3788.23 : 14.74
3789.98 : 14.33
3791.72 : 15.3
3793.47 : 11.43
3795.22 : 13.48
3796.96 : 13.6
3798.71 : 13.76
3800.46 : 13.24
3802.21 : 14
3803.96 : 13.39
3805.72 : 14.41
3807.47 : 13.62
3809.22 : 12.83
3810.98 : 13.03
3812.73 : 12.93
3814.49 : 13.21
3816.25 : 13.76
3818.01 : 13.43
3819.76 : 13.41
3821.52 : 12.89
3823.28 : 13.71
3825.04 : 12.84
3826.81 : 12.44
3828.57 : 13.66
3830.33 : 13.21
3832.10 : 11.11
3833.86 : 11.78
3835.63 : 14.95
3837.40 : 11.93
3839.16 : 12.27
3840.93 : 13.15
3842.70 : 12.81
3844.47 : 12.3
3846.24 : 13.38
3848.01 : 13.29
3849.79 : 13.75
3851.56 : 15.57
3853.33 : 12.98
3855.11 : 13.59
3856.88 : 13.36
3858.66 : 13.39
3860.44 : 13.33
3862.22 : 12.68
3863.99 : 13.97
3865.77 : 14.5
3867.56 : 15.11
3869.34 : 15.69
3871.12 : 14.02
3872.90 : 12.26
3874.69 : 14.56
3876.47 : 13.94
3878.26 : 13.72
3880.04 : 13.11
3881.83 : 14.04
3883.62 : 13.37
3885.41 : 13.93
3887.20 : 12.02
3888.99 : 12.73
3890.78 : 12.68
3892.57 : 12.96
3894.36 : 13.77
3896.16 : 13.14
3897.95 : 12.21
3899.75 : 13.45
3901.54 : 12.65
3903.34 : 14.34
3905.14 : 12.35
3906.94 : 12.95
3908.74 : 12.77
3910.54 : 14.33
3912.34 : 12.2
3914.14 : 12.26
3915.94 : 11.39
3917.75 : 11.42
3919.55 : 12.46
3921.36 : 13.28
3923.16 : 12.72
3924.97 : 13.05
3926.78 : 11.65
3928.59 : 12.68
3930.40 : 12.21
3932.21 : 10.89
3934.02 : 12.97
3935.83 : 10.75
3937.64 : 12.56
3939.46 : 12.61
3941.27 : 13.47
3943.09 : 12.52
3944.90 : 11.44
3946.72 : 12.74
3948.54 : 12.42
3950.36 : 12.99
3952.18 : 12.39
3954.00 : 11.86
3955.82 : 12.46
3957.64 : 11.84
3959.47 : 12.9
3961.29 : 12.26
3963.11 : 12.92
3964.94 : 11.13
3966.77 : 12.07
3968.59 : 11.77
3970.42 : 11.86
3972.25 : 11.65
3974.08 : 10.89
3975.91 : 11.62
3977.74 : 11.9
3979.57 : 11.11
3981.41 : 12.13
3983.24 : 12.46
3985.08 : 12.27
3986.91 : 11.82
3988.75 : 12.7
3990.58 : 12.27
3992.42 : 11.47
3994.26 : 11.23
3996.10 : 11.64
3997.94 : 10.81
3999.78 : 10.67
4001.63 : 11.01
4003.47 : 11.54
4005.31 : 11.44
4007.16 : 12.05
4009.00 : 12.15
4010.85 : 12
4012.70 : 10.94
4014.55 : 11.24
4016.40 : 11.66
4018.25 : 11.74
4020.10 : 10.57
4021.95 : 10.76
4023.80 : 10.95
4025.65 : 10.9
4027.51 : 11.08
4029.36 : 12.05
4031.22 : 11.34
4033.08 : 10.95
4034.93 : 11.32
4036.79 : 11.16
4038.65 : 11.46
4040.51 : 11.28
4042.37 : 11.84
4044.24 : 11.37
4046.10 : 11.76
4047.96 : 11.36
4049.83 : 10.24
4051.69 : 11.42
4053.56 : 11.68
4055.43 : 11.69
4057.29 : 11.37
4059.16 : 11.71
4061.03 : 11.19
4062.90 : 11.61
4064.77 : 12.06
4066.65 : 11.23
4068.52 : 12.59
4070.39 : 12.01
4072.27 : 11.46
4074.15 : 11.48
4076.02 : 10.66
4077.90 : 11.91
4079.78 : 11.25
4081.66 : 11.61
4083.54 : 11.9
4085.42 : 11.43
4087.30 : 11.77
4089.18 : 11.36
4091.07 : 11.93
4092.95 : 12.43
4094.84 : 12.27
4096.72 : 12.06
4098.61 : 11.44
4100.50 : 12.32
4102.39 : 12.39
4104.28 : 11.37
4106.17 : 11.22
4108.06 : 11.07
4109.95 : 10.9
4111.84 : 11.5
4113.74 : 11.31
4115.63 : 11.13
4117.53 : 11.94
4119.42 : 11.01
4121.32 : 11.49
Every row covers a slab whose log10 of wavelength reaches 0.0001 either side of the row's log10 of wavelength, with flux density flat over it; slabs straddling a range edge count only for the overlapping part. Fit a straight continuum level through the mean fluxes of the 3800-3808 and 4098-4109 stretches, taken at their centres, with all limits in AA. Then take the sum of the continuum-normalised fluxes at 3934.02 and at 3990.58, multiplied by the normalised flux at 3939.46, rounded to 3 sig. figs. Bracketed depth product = 1.97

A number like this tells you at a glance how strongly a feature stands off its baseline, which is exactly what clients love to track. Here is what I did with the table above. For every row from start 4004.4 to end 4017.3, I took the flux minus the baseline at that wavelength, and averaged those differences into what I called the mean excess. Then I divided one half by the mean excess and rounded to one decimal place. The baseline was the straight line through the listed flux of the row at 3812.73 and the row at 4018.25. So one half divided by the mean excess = -3.5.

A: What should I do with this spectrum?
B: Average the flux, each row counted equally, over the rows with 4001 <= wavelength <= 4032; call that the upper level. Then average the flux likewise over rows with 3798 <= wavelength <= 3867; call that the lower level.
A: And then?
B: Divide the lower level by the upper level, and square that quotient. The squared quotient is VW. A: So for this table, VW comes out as 1.36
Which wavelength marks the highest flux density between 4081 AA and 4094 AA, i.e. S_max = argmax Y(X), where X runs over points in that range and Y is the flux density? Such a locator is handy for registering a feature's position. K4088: 4092.95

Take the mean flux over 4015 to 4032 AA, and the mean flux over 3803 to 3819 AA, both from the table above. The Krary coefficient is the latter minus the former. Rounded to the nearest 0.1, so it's 2.2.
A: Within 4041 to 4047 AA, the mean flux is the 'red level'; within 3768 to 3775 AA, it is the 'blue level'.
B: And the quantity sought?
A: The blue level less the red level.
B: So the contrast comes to 1.5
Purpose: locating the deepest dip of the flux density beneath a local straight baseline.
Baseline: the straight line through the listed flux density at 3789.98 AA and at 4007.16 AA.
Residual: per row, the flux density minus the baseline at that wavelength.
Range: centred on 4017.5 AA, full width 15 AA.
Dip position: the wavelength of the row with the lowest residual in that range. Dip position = 4020.10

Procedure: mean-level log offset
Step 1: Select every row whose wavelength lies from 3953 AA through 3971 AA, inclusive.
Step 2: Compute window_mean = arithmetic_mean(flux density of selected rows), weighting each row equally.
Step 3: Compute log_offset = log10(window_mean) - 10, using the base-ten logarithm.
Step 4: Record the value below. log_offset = -8.917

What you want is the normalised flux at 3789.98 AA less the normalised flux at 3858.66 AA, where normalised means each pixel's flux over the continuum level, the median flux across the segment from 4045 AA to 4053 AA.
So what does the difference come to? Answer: 0.08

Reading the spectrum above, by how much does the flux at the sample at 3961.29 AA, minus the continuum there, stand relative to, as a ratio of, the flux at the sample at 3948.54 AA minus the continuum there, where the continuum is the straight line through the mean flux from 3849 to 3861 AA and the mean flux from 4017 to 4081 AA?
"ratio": 1.0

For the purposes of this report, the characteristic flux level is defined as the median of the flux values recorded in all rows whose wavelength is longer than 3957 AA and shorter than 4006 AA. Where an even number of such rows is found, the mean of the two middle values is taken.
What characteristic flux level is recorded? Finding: 11.8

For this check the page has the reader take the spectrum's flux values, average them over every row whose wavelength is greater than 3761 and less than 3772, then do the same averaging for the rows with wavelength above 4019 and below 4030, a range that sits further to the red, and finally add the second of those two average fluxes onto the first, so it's 25.1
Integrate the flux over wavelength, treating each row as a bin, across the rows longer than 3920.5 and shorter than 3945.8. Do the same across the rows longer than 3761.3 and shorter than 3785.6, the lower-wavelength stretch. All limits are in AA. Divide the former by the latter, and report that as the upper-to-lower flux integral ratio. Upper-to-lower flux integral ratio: 0.95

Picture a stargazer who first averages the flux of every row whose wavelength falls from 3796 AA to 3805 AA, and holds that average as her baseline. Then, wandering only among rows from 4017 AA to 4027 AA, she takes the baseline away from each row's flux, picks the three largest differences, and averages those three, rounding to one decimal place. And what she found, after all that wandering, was -2.4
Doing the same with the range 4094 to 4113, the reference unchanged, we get -1.3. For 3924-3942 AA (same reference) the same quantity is -0.4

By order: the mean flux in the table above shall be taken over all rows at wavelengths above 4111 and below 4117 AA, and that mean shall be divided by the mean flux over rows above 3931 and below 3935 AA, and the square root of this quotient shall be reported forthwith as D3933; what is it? 0.97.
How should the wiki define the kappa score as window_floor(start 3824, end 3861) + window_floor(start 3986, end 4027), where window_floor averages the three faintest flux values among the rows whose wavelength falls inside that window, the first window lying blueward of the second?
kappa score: 22.3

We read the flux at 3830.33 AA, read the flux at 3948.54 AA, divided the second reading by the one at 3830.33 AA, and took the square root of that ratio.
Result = 0.97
